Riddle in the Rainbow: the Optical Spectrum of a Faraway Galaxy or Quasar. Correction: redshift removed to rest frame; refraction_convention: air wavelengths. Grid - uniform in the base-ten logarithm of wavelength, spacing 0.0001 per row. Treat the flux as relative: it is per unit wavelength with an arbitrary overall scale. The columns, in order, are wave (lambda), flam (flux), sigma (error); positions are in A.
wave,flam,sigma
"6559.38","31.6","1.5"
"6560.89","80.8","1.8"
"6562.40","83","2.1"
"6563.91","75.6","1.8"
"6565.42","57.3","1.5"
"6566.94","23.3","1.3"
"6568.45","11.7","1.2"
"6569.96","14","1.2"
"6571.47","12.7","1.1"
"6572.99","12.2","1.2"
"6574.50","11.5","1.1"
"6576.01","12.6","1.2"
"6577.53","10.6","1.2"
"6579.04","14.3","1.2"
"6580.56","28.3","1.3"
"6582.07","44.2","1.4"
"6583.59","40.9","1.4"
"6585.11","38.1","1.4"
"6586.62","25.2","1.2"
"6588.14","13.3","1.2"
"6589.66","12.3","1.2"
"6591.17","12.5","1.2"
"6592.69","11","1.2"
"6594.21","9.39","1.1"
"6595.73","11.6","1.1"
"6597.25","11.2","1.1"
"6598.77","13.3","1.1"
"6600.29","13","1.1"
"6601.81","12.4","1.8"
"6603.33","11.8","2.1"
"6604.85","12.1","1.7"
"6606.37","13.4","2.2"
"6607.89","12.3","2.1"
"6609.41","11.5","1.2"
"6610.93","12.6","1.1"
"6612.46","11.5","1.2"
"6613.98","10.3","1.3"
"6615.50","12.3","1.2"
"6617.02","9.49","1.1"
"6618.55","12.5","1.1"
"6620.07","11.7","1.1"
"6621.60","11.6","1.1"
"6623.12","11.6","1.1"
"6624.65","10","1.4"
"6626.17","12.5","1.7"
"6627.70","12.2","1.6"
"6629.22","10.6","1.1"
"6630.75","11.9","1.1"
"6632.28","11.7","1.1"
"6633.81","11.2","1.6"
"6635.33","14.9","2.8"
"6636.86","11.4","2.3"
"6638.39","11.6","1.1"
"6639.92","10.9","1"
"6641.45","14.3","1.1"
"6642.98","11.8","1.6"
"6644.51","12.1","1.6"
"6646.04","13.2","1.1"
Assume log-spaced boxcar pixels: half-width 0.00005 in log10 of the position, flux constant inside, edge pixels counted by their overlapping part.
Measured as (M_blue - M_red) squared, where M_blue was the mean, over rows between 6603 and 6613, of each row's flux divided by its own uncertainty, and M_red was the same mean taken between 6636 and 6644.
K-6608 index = 2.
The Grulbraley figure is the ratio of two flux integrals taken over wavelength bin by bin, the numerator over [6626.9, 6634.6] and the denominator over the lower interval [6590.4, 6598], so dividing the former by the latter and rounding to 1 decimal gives 1.0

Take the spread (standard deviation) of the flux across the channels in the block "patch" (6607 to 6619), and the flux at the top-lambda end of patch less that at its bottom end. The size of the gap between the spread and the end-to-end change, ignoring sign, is 0.9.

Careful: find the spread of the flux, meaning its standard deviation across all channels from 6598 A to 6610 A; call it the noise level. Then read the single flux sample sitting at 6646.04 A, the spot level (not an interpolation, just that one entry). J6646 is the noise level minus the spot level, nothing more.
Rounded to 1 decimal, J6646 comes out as -12.5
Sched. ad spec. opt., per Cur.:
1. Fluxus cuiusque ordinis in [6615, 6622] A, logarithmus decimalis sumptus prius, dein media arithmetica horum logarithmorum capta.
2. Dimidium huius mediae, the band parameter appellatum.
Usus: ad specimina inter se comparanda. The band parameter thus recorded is 0.53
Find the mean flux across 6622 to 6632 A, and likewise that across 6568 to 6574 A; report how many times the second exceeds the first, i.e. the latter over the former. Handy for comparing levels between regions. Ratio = 1.10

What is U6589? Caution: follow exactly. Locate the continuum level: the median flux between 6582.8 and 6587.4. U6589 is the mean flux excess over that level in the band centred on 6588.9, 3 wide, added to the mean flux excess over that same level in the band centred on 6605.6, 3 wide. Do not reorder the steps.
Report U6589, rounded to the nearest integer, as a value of -51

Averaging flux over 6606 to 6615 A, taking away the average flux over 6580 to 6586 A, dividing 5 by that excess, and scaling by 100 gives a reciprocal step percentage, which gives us -19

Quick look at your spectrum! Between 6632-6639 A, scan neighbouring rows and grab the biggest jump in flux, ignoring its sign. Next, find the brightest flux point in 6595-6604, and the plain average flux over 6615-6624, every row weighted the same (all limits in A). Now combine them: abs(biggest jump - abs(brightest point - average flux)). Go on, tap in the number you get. 2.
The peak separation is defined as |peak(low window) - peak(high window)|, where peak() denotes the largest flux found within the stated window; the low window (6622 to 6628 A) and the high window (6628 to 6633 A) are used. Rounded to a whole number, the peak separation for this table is 1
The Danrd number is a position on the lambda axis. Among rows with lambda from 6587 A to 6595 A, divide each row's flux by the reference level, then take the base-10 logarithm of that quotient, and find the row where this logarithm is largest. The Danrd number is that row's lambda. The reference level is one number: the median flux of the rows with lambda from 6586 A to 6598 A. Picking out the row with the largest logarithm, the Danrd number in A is 6588.14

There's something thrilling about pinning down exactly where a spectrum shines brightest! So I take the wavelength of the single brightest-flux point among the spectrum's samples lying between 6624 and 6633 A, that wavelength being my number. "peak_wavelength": 6626.17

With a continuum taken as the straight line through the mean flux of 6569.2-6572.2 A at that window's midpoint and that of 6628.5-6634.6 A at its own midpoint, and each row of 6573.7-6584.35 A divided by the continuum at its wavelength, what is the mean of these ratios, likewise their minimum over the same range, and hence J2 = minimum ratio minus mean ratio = -0.97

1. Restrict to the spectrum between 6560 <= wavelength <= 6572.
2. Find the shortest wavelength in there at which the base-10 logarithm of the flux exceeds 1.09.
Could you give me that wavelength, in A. 6560.89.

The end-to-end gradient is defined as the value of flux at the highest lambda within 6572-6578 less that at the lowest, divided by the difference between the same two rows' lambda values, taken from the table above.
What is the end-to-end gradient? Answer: -0.35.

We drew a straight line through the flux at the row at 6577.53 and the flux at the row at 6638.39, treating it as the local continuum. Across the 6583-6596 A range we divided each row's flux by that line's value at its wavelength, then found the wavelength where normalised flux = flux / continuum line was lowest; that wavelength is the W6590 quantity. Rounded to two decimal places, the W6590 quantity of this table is 6594.21 A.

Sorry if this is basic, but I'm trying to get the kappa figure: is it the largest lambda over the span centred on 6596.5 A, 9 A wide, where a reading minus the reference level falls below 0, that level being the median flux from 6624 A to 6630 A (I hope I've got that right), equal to 6597.25 A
